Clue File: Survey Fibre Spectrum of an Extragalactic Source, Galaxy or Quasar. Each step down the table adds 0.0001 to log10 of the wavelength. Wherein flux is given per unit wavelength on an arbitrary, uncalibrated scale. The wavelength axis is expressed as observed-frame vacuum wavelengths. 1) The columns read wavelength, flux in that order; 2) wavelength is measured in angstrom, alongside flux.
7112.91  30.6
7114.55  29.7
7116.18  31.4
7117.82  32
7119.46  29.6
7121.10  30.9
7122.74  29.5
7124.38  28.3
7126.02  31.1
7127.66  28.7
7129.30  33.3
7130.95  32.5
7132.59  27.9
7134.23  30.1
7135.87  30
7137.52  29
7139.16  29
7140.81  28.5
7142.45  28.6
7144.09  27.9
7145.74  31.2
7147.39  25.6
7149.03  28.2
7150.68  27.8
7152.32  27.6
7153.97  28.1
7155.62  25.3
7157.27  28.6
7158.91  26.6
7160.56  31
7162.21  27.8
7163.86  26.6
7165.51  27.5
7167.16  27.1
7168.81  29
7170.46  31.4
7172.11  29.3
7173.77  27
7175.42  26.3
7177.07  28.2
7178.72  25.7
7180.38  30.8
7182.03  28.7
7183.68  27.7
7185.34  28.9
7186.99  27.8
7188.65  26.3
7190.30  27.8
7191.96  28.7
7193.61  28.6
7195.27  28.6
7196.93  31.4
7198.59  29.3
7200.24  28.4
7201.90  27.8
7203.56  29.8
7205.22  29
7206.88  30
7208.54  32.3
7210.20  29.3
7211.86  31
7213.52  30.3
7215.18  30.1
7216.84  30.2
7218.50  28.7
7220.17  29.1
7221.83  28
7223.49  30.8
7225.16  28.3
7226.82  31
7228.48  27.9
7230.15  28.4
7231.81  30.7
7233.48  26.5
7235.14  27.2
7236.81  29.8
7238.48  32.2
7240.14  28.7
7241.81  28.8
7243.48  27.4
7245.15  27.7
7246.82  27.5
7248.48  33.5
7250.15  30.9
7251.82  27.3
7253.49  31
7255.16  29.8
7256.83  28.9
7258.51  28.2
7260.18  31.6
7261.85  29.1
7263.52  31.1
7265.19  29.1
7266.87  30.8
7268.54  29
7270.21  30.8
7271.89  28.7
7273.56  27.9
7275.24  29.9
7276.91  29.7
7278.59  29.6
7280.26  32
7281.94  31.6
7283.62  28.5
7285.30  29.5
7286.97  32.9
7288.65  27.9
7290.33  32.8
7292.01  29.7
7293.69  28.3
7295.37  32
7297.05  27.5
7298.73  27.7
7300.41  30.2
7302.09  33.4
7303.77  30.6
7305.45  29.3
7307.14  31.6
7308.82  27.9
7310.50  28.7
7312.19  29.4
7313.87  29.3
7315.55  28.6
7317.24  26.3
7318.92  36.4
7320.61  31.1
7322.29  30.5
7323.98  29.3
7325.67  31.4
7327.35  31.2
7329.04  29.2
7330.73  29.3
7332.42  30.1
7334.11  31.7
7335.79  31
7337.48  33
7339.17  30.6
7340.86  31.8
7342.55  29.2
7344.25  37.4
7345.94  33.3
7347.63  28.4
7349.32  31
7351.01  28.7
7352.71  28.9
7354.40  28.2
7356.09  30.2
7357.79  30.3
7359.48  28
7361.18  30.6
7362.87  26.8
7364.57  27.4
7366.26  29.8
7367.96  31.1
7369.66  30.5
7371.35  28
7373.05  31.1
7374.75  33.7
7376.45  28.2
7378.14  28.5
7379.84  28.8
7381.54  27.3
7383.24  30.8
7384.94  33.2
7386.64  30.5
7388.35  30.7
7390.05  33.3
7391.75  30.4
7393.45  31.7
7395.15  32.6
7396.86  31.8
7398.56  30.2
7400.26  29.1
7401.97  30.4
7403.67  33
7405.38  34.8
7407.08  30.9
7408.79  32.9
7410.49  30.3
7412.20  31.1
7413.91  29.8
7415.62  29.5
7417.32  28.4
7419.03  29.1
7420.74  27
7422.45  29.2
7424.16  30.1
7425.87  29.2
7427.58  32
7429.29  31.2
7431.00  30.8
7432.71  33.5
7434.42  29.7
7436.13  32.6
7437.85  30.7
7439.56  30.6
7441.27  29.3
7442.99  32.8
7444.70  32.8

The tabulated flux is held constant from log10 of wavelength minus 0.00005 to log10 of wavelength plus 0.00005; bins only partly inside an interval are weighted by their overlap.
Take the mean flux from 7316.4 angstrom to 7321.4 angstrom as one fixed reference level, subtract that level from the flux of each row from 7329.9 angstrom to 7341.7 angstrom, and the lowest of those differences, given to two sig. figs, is -2.0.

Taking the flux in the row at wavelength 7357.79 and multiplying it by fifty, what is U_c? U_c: 1515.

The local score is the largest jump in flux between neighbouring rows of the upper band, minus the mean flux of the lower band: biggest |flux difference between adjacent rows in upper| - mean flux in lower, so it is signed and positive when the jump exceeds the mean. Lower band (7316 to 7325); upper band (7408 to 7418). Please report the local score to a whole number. -28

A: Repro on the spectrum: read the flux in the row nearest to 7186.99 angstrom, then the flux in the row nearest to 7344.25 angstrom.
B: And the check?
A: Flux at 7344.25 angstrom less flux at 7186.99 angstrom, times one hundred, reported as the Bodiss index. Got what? 960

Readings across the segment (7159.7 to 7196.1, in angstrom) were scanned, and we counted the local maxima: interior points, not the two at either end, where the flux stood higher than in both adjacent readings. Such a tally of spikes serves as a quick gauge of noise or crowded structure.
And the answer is 6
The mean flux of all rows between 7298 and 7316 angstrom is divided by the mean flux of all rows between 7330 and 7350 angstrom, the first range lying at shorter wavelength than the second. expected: 0.95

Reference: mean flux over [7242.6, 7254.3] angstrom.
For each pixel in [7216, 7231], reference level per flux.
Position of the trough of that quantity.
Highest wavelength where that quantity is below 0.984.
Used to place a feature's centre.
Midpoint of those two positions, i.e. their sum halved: 7226.8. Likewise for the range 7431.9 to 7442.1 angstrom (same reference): 7436.1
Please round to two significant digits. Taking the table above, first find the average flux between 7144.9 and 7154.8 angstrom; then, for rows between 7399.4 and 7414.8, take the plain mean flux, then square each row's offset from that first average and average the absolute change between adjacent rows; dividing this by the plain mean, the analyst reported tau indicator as 0.50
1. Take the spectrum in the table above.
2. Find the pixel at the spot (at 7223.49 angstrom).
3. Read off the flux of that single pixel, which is 30.8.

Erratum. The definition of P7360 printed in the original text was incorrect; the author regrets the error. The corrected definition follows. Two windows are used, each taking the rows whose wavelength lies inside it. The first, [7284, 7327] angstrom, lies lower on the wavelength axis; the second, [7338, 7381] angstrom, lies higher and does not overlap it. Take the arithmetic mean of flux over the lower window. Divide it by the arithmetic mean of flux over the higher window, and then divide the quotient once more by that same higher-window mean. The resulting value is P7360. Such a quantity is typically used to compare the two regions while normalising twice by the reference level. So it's 0.0334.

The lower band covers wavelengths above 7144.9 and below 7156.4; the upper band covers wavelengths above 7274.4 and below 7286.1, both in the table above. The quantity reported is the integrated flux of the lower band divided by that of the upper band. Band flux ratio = 0.90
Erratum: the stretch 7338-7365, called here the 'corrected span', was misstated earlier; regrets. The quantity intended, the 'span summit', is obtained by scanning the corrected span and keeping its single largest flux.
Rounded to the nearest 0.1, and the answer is 37.4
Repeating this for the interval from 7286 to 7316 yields 33.4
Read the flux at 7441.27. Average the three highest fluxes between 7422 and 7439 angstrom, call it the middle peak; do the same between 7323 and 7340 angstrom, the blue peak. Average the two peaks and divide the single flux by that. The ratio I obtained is 0.91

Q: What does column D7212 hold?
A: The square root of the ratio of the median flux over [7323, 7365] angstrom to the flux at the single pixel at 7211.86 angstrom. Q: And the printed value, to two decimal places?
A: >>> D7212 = 0.99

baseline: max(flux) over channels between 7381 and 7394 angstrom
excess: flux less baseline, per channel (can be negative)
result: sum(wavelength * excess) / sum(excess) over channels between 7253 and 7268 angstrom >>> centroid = 7260.0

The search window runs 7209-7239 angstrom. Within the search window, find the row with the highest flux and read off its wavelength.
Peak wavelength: 7238.48 angstrom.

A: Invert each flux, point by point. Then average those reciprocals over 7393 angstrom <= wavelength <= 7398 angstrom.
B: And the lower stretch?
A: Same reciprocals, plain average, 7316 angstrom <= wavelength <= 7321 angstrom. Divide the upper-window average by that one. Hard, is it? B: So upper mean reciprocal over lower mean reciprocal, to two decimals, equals 0.96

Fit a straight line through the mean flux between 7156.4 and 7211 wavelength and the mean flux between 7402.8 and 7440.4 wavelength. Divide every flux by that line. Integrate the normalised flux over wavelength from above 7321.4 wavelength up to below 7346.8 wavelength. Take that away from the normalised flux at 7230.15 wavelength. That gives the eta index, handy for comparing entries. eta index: -25.5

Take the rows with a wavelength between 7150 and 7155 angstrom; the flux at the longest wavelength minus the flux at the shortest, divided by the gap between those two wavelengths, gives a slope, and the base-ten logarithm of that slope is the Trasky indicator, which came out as -1.0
